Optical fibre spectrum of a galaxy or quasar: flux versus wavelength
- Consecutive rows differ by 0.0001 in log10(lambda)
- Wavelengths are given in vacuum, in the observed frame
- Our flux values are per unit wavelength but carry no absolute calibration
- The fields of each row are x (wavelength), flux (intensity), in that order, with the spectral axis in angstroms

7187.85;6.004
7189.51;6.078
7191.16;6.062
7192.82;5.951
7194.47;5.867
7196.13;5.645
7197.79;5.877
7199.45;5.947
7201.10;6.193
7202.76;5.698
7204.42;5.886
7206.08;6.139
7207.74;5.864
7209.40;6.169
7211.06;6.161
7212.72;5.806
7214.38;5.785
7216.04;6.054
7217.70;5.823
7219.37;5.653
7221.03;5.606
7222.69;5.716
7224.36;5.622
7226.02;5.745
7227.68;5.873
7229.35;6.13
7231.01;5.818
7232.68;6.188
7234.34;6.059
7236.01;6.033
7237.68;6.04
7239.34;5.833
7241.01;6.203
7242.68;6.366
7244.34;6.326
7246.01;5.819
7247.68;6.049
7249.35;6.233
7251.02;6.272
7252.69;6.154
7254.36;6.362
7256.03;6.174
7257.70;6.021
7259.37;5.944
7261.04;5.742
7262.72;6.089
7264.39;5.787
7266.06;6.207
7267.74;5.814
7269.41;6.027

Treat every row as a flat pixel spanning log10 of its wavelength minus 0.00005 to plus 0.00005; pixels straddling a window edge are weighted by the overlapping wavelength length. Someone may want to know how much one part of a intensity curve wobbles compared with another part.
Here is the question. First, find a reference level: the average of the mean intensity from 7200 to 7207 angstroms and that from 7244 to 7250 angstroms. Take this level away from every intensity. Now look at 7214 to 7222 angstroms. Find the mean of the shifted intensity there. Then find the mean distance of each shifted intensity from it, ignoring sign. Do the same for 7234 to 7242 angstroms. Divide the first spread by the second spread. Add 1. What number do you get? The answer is 2.5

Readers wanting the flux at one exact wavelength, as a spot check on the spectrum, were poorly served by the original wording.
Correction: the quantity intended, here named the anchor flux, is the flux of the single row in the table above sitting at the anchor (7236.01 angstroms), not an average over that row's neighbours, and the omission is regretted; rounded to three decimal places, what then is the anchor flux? 6.033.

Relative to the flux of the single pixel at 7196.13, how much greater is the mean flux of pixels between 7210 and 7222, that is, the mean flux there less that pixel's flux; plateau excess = 0.20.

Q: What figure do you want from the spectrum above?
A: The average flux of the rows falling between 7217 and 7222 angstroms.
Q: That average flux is 5.7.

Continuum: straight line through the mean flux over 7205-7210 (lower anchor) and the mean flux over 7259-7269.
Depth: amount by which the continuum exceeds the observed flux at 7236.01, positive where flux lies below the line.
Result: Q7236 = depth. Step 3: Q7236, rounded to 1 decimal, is 0.0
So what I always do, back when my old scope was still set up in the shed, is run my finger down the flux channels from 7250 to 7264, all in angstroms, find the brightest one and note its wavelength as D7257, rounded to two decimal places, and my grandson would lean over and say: 7254.36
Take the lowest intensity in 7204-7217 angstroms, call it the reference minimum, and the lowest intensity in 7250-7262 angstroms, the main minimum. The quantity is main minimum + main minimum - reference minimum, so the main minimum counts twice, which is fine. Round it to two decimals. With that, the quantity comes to 5.70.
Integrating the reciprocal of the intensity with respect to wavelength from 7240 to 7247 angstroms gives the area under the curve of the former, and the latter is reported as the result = 1.1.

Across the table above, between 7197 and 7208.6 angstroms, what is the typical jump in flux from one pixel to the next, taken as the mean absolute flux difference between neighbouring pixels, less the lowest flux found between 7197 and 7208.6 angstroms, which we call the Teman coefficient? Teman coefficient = -5.44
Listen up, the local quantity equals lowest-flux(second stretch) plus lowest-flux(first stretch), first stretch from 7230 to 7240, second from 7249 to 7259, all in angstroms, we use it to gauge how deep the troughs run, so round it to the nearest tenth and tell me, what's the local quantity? 11.8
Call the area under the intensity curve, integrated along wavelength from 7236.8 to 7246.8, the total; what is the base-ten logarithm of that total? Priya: 1.79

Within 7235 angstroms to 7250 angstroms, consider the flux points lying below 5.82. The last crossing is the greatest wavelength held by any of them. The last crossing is 7246.01 angstroms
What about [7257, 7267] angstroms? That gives 7264.39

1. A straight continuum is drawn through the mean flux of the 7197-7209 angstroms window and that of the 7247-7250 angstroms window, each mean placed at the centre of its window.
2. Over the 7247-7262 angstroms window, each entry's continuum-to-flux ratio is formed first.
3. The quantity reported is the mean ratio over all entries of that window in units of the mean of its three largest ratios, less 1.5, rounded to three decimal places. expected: -0.536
